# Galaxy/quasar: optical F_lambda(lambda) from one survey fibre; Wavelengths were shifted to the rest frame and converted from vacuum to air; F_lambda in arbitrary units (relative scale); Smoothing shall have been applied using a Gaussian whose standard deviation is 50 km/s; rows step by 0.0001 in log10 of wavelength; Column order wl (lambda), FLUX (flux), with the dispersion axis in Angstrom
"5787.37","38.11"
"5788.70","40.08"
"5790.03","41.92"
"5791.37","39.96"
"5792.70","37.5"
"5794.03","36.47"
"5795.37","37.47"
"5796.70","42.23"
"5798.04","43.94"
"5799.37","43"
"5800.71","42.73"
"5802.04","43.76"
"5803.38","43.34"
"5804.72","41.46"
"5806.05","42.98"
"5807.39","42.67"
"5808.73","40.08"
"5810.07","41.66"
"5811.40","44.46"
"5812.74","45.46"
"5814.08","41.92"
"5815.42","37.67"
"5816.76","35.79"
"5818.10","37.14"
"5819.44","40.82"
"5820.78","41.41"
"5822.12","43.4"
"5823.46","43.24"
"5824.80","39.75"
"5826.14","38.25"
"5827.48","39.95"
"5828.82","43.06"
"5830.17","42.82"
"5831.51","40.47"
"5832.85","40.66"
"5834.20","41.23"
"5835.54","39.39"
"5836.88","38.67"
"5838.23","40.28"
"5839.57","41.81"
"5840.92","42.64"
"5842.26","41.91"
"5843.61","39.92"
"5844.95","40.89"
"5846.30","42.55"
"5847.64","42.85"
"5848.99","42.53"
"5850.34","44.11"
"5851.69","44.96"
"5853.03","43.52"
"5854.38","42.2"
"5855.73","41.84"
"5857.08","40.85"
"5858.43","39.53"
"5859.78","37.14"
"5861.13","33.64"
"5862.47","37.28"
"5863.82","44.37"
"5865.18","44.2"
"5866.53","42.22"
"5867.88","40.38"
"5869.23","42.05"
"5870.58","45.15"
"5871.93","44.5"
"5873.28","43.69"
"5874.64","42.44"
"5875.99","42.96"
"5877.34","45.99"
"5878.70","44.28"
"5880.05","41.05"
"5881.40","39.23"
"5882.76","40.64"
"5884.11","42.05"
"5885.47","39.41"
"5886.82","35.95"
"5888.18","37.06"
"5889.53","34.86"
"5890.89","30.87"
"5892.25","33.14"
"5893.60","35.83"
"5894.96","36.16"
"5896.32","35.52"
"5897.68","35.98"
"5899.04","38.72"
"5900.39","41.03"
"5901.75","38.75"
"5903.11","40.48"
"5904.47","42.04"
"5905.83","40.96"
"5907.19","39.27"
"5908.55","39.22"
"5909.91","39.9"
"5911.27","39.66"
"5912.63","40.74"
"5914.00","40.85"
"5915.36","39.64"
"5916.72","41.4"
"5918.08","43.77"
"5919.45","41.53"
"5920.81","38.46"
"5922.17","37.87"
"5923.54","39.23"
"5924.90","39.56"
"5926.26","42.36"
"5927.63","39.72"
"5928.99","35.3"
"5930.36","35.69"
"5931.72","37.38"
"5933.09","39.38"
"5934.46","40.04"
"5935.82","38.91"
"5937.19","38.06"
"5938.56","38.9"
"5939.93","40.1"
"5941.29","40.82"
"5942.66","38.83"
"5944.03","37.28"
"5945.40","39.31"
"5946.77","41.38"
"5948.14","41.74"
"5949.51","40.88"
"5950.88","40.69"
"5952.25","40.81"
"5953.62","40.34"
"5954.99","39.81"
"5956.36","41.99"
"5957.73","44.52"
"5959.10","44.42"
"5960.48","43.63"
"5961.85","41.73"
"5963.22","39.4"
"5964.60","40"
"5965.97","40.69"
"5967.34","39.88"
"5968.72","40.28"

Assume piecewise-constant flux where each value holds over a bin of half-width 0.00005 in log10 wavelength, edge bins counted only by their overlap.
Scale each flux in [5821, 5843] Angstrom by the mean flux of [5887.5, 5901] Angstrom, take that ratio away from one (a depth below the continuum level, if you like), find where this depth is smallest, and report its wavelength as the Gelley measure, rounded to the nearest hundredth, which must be 5822.12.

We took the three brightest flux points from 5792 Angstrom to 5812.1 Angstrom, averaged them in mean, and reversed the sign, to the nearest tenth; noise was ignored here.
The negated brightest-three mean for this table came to -44.1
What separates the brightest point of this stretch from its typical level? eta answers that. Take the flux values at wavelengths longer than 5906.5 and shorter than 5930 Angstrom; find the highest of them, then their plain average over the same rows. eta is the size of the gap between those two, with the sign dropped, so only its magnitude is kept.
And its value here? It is 3.9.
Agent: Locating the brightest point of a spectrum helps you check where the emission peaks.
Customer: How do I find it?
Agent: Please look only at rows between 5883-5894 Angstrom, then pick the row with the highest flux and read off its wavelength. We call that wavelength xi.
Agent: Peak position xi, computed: 5884.11 Angstrom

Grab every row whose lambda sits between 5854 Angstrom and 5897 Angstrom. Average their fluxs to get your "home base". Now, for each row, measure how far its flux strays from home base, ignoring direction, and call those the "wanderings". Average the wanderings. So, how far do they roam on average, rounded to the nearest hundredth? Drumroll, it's 3.30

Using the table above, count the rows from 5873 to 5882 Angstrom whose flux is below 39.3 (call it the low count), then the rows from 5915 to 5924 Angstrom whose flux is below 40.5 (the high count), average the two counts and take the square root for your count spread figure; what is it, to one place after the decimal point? 1.6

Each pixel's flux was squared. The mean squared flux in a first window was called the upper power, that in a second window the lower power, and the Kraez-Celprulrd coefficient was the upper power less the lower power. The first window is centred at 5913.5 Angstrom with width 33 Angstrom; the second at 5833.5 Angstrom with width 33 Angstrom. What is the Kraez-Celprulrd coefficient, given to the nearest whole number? -98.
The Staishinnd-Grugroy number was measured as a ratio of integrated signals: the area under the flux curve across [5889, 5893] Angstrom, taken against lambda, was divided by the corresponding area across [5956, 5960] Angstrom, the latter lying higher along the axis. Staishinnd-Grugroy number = 0.75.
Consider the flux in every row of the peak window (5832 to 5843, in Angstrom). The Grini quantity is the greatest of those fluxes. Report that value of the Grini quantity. 42.64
